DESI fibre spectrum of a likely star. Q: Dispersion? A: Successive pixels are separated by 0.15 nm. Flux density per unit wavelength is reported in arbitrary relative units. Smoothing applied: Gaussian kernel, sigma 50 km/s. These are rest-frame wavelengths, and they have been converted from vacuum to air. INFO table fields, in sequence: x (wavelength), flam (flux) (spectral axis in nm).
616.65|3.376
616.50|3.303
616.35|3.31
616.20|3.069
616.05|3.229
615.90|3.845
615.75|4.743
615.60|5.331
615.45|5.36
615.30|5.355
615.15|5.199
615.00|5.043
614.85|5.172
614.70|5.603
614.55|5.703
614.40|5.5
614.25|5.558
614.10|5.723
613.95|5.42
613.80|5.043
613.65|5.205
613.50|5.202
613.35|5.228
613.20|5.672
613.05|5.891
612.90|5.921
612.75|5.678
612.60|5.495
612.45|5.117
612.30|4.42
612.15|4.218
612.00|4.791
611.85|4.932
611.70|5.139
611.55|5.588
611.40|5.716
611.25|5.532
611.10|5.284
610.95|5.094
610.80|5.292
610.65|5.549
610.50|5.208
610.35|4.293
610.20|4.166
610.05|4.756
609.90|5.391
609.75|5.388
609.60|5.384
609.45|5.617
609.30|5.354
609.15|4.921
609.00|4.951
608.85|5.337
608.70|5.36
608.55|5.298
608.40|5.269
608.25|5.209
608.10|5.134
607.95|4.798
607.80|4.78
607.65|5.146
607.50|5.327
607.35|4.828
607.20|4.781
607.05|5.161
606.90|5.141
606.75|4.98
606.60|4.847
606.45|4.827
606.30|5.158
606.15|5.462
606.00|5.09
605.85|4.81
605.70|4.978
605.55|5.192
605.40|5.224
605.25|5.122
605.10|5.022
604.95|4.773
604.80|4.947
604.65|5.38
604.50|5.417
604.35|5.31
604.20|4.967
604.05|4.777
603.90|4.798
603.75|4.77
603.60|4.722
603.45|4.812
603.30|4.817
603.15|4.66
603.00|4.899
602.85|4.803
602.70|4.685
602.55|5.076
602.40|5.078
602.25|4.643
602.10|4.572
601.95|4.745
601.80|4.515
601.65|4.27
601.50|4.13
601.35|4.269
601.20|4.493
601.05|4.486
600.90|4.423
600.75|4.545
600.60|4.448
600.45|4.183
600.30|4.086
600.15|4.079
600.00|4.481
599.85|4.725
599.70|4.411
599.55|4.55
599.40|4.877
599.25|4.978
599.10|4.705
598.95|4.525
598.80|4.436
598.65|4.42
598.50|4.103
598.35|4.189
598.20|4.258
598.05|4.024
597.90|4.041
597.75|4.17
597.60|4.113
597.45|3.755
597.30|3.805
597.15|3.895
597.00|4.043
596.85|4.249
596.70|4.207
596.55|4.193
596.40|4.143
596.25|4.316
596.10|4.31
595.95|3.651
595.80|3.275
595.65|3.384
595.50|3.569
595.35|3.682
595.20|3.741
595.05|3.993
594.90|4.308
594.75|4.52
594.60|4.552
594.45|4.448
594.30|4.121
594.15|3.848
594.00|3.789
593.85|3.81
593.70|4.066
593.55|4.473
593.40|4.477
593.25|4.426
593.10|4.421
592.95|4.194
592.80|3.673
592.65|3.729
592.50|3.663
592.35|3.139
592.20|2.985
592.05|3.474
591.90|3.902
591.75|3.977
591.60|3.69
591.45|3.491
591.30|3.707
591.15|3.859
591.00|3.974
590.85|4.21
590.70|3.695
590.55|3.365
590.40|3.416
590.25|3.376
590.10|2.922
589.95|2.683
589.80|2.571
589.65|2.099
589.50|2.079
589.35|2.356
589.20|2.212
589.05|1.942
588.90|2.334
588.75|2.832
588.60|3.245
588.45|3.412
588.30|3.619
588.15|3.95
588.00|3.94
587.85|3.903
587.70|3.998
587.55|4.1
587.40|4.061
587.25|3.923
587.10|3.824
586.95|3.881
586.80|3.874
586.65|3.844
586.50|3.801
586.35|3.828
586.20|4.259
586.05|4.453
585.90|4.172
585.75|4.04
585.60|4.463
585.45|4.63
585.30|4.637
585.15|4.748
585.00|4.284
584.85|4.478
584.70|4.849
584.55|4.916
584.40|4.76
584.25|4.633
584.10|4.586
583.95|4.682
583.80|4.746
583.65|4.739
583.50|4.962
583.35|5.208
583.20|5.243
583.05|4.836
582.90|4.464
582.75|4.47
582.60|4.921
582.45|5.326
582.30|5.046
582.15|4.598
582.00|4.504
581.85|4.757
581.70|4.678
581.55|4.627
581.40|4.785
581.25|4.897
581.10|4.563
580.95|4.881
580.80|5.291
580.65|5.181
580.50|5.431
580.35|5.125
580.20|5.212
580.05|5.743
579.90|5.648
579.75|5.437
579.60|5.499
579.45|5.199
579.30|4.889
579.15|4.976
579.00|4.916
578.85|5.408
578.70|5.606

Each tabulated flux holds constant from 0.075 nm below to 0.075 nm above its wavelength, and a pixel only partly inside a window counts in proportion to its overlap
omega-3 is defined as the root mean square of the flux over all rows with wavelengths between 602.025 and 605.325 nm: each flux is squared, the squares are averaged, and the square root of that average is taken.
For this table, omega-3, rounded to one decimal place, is 4.9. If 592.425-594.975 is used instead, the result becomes 4.2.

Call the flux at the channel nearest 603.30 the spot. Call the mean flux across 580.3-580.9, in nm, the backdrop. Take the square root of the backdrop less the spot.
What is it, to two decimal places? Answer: 0.66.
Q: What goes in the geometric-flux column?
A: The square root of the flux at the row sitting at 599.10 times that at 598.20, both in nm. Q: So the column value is 4.5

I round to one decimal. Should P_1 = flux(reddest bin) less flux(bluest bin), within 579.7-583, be -1.0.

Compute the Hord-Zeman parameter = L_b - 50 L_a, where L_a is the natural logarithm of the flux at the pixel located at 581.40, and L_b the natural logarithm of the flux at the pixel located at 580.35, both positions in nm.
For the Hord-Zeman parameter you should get -77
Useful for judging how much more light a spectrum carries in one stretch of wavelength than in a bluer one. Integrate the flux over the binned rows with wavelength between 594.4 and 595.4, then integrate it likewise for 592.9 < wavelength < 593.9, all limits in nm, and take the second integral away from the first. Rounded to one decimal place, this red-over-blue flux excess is -0.1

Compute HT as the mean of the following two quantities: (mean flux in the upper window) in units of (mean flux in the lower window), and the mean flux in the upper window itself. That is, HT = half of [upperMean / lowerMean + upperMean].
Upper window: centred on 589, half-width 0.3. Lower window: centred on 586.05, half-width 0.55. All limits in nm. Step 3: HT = 1.4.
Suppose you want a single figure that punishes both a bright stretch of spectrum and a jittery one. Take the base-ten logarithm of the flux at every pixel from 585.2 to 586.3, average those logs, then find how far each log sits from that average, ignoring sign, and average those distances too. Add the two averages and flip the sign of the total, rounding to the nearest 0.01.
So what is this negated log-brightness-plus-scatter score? -0.66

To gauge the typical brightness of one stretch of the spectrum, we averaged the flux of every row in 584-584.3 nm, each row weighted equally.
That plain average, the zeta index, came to 4.61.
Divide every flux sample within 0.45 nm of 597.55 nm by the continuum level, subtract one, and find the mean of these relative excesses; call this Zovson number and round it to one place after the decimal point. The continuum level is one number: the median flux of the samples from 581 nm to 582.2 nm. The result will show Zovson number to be -0.1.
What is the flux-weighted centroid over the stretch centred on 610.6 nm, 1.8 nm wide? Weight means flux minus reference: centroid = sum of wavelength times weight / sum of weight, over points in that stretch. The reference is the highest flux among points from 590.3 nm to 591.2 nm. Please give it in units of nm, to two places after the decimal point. 610.69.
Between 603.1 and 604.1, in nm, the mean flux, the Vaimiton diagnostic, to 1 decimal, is 4.8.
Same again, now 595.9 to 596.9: 4.2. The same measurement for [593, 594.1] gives 4.2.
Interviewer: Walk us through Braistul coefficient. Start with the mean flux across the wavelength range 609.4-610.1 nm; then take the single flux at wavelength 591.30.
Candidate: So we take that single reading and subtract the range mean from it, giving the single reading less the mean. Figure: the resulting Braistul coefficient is -1.6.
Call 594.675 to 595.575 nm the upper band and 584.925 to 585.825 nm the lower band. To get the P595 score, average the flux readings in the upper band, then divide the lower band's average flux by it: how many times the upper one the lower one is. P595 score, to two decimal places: 1.13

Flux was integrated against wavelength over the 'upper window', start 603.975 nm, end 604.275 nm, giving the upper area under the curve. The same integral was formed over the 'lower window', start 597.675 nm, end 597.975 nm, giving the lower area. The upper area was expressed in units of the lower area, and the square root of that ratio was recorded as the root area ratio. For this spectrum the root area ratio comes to 1.09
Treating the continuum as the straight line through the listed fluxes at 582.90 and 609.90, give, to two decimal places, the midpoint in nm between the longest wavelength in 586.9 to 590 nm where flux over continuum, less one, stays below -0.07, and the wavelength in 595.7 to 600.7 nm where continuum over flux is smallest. 594.60 nm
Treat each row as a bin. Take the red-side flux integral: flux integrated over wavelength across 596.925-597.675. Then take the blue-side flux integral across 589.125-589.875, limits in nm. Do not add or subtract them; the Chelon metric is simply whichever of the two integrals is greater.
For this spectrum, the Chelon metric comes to 2.9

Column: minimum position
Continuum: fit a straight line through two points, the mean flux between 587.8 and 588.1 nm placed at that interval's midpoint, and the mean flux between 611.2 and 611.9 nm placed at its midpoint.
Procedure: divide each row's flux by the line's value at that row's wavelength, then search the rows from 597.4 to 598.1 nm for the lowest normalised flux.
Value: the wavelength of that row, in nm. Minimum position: 597.45 nm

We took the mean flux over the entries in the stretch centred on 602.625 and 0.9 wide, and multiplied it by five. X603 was 24.3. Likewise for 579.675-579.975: 27.7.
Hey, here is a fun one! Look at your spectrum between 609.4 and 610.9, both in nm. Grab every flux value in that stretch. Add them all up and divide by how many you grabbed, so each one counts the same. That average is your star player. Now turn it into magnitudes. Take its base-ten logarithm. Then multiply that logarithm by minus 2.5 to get -1.77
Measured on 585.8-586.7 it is -1.52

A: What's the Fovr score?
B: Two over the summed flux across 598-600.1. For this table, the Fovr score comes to 0.032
